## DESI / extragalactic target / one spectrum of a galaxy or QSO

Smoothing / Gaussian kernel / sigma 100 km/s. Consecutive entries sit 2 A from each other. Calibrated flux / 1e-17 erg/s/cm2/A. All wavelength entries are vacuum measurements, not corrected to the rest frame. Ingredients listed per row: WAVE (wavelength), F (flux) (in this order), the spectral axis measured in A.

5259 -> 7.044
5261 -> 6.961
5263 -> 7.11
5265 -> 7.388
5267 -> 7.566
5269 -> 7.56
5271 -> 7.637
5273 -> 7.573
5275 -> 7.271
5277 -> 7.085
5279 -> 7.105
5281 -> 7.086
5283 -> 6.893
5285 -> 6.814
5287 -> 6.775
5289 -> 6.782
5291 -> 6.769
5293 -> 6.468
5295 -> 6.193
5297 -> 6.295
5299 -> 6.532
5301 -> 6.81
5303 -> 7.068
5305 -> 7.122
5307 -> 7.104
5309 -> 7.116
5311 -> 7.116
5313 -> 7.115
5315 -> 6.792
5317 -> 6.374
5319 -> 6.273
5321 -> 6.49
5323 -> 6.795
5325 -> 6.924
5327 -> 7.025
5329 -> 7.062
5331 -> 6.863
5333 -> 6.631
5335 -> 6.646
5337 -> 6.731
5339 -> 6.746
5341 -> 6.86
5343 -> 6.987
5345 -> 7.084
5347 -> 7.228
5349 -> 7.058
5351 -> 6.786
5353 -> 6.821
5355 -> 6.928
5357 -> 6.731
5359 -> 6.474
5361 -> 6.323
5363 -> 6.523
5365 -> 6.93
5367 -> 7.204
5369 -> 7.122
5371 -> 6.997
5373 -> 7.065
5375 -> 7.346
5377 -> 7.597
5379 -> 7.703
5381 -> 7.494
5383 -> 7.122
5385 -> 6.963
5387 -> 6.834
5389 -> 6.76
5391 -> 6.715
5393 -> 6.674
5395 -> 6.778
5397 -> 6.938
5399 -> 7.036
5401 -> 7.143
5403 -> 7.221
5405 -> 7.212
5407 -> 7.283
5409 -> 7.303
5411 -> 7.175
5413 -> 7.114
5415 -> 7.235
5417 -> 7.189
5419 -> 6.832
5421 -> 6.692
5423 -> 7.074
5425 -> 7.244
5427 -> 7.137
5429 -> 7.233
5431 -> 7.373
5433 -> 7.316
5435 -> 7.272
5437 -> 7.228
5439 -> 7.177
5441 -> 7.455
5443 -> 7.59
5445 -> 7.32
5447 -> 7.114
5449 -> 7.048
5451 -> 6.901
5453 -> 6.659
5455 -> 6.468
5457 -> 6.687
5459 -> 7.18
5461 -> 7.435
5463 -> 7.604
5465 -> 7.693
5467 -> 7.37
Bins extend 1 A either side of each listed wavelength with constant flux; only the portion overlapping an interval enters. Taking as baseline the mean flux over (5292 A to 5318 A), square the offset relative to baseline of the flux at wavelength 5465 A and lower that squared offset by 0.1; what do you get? 0.74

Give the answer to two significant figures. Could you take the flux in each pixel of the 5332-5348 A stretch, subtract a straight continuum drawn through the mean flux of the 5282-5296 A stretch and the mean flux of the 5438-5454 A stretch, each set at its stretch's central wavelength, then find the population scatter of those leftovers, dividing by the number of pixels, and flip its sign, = -0.19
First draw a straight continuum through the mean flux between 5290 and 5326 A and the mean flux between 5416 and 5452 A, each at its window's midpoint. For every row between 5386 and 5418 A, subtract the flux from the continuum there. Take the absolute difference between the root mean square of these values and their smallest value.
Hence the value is 0.4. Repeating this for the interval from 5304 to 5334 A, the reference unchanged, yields 0.7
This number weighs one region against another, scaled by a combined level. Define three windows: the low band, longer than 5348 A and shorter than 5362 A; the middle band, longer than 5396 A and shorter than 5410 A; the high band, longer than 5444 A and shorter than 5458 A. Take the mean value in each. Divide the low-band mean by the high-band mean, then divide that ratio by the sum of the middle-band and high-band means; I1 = 0.0696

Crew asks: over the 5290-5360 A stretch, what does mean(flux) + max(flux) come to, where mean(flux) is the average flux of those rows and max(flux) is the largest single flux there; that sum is 14.0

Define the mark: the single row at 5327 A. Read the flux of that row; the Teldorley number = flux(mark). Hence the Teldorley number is 7.025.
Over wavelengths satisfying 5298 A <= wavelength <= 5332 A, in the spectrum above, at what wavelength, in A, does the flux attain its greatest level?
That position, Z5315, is 5305 A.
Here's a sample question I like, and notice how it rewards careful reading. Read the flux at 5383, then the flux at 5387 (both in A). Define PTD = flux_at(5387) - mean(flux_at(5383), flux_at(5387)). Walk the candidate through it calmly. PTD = -0.14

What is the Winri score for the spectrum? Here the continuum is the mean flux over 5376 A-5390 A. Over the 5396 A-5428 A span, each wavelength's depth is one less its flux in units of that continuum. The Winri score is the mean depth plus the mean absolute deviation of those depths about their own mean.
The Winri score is 0.03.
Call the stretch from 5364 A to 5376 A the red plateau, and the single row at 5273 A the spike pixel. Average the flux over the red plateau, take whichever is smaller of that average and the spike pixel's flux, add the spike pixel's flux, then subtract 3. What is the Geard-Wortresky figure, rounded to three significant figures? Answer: 11.7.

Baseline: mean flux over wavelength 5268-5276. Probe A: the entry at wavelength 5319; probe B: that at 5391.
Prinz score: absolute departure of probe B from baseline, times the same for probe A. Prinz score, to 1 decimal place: 1.0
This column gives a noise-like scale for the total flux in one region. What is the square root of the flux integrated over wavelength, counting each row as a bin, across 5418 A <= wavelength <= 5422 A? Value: 5.20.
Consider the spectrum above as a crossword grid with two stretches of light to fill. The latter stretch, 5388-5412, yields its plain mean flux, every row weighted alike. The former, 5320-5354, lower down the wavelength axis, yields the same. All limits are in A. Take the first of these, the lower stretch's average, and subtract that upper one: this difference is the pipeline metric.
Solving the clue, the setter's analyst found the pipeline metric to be -0.2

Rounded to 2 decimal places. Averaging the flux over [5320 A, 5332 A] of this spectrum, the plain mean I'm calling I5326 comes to 6.86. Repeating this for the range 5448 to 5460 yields 6.82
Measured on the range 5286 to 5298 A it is 6.55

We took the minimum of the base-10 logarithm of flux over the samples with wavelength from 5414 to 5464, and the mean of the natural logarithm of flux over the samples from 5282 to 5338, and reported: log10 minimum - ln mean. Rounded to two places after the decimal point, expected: -1.10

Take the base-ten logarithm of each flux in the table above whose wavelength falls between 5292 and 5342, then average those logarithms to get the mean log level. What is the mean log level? 0.830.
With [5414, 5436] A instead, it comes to 0.854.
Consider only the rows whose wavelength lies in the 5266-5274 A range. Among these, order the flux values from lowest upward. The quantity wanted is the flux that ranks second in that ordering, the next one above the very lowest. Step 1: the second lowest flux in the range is 7.566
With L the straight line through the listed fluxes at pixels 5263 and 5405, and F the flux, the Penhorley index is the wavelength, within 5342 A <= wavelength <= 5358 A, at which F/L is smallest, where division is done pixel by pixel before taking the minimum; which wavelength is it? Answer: 5357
